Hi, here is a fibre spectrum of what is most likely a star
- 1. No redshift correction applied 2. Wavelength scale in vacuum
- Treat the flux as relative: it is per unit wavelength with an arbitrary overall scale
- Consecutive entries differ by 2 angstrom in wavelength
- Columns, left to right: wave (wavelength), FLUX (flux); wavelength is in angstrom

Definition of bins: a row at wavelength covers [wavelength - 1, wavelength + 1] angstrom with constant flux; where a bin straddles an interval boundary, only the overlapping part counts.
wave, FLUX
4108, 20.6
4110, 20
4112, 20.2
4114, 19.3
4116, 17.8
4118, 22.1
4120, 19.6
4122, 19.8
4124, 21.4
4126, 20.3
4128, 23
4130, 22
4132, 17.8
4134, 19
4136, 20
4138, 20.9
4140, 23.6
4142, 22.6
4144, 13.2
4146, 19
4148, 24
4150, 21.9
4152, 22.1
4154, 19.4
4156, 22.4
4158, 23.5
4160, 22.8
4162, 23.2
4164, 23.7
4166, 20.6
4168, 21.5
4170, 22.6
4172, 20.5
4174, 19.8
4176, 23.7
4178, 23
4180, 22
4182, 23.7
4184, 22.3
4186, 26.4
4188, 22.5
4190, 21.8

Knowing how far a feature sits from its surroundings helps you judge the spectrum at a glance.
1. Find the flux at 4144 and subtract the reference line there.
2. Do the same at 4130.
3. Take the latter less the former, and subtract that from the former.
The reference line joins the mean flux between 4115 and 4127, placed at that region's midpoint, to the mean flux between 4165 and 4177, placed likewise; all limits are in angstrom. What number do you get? -17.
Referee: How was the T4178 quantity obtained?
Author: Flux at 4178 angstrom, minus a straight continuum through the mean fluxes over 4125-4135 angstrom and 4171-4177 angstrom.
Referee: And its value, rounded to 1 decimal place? 1.6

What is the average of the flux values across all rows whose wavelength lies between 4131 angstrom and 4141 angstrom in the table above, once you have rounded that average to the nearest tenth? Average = 20.3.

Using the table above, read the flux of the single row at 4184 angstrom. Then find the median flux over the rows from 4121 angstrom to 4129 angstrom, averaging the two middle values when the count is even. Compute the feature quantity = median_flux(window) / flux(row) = 0.93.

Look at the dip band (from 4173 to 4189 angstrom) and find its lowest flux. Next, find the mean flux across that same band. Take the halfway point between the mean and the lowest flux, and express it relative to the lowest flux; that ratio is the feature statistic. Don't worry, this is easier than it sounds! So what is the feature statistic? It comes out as 1.08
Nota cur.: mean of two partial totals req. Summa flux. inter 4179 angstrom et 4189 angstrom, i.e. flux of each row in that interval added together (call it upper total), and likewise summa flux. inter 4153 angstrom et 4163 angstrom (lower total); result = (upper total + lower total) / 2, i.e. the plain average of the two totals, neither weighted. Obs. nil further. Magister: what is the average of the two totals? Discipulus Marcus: 114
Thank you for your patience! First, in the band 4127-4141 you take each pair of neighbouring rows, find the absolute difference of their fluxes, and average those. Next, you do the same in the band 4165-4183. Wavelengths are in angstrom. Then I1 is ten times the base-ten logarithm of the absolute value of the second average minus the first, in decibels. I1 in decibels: -4.9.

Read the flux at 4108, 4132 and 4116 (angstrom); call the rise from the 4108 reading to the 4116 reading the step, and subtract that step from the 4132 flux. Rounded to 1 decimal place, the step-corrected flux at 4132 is 20.6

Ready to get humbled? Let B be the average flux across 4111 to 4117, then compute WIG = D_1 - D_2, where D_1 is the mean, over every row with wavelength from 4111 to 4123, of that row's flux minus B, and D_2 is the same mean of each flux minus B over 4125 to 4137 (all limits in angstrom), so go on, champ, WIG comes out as -0.55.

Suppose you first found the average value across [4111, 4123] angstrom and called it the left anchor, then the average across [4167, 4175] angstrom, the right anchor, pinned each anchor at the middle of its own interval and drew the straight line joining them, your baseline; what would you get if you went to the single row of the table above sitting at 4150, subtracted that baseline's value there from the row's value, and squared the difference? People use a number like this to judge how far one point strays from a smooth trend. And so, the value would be 1.7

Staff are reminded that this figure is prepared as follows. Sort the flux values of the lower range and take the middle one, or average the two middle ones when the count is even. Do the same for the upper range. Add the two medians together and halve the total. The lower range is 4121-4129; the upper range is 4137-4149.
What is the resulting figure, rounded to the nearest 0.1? 21.3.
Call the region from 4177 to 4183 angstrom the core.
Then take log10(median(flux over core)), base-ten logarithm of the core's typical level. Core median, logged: 1.36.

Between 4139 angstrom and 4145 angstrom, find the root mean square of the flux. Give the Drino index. 20.3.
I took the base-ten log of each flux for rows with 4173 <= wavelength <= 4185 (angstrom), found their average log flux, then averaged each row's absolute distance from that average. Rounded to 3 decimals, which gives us 0.021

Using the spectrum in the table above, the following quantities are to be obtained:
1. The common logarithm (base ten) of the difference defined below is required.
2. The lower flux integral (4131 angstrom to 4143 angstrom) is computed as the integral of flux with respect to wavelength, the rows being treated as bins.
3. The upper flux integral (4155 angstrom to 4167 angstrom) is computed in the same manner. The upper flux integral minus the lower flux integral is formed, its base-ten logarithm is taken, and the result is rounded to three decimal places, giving 1.391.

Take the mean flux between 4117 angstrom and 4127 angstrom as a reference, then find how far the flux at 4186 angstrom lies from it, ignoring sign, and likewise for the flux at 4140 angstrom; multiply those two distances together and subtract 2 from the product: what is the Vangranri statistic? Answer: 15.0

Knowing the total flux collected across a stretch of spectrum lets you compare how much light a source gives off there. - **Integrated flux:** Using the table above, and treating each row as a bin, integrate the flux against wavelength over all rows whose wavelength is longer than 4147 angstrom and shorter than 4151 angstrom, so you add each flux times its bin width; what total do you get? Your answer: 92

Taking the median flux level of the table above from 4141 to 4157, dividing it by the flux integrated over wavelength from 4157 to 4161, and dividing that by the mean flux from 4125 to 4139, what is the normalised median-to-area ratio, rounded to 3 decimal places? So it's 0.012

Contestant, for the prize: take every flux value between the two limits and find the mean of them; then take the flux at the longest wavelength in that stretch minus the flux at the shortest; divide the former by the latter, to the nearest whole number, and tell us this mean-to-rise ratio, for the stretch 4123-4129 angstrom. 13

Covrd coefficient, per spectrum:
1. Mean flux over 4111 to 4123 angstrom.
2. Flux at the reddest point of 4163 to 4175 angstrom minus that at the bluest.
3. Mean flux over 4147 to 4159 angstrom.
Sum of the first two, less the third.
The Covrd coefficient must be -6.3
